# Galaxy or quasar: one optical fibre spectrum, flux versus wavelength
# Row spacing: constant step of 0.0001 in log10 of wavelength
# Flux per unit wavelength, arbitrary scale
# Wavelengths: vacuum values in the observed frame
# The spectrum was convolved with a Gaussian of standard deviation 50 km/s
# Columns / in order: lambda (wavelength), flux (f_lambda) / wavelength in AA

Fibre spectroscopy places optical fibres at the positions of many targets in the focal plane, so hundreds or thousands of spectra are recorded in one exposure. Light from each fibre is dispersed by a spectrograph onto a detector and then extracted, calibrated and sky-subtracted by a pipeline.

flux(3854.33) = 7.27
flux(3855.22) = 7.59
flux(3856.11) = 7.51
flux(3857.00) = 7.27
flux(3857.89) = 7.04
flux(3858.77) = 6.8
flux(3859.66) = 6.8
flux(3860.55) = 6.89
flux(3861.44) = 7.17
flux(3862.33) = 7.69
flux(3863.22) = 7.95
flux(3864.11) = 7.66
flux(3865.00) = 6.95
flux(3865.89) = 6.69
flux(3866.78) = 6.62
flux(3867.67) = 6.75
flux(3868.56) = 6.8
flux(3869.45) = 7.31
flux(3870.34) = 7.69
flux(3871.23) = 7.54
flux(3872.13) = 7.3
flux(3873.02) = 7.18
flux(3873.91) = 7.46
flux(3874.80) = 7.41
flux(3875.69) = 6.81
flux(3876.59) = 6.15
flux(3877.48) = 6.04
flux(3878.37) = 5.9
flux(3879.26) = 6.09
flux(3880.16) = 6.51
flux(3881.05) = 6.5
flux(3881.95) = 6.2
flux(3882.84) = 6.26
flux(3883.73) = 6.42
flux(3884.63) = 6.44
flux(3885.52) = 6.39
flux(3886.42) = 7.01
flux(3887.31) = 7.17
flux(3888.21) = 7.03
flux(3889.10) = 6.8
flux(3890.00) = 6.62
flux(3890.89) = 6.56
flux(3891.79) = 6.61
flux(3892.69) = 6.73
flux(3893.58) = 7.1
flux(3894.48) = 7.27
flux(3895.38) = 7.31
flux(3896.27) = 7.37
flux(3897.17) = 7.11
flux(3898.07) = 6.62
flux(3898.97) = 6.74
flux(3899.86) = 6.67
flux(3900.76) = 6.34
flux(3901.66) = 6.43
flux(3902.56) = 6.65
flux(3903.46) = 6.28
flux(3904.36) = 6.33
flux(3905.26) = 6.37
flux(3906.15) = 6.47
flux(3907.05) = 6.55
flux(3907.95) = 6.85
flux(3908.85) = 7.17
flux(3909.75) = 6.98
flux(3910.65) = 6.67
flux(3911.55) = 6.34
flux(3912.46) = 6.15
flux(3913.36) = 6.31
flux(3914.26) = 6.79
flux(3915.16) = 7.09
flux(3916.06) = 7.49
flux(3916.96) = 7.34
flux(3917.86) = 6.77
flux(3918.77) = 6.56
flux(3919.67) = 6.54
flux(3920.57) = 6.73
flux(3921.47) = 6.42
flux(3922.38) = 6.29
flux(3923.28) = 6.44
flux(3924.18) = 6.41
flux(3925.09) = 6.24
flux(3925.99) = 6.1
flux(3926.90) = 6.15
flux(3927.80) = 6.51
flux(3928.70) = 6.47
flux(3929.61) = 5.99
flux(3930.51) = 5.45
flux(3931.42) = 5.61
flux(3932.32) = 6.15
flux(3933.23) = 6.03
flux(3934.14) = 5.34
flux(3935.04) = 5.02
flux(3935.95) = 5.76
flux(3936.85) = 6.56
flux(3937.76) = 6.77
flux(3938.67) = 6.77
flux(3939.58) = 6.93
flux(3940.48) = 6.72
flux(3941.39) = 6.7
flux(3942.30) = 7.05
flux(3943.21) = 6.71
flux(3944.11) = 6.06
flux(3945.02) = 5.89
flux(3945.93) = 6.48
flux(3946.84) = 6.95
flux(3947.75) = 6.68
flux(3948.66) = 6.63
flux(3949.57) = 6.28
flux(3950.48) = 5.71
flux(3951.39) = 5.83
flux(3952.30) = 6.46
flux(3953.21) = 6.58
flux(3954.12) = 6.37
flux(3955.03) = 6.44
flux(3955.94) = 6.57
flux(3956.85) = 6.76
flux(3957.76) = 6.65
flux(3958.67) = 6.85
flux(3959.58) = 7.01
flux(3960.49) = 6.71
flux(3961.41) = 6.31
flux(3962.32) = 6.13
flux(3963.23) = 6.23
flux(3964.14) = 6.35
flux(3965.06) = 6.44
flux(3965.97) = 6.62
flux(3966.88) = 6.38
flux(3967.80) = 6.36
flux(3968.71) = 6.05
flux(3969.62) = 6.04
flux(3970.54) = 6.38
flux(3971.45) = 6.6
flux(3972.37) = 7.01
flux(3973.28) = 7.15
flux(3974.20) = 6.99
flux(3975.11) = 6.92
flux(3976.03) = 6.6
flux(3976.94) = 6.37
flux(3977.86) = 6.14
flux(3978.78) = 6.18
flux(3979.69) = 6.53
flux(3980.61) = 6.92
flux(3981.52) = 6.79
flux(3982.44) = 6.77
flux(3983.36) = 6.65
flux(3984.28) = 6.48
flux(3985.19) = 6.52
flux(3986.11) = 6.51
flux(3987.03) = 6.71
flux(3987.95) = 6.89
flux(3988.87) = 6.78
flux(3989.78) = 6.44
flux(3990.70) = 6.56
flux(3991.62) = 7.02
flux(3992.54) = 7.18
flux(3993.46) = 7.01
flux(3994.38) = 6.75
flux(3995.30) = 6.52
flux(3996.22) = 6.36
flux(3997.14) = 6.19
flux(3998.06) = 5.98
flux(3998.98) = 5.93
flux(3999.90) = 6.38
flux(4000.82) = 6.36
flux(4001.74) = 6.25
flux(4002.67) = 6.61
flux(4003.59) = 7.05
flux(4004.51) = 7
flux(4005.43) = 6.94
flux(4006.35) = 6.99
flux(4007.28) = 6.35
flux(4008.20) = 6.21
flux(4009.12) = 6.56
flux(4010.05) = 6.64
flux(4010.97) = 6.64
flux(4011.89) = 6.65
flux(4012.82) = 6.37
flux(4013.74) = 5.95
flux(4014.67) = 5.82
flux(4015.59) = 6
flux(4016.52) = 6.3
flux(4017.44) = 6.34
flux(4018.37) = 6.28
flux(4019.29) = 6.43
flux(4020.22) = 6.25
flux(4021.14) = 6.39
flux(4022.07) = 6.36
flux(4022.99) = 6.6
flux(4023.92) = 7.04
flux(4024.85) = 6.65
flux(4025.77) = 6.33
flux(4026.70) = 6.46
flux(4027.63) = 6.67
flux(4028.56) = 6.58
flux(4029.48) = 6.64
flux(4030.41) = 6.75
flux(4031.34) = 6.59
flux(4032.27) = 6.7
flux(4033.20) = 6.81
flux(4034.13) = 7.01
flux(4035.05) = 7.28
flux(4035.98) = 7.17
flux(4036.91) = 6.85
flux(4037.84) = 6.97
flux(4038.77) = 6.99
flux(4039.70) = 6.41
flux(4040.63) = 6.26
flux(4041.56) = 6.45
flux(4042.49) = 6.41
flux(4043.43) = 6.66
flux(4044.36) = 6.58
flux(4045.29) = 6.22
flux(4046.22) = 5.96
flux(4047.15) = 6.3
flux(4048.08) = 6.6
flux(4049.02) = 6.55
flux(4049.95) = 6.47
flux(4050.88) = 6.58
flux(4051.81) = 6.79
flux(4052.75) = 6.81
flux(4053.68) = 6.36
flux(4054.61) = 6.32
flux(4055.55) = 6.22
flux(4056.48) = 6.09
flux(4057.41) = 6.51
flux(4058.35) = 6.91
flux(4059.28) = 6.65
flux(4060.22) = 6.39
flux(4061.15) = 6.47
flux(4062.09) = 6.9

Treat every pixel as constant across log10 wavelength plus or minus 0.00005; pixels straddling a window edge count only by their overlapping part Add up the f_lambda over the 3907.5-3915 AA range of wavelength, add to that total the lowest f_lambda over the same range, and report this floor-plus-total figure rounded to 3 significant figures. 59.4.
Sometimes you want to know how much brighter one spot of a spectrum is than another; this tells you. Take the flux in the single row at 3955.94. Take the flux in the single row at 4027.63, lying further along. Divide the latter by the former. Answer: 1.02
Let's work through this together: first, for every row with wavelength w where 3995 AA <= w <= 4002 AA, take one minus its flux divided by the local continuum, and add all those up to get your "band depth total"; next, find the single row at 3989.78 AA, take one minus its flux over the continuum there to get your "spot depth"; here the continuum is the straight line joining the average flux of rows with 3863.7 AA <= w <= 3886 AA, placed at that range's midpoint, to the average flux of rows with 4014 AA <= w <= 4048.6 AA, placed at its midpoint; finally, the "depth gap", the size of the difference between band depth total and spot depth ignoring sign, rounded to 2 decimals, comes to 0.39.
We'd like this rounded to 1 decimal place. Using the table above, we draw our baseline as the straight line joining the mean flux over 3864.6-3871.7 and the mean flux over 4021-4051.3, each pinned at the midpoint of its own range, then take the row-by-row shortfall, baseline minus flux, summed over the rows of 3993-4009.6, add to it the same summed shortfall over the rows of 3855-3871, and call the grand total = 1.1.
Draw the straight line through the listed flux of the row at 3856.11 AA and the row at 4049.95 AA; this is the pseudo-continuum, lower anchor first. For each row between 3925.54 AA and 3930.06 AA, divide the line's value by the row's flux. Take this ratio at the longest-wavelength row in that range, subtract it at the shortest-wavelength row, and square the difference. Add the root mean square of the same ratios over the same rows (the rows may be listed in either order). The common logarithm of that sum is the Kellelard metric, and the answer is 0.058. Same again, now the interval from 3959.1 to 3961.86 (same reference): 0.023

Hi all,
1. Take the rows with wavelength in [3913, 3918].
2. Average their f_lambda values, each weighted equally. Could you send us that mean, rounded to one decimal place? 7.0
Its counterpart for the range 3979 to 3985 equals 6.7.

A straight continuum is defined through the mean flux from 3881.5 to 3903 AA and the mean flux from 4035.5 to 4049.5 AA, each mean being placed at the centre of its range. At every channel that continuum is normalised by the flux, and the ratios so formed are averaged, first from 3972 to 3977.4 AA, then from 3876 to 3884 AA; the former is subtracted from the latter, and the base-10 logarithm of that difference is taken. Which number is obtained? -0.95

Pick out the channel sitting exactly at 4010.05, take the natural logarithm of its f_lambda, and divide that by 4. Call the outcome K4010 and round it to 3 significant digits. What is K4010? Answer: 0.473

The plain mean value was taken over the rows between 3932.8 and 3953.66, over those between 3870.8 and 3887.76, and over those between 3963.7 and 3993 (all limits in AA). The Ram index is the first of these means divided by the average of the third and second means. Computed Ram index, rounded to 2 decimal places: 0.96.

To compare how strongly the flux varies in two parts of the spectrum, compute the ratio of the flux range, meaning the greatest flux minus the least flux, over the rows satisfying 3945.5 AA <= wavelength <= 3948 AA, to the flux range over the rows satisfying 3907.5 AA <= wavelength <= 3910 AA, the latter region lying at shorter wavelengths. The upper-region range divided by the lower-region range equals 1.5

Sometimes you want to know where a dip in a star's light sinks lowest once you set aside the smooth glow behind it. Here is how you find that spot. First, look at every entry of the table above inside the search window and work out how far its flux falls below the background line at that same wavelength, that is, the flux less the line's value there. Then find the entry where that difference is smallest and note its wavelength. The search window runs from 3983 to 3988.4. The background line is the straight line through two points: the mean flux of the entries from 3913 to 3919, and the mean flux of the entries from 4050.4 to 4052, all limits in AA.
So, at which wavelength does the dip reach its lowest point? 3984.28 AA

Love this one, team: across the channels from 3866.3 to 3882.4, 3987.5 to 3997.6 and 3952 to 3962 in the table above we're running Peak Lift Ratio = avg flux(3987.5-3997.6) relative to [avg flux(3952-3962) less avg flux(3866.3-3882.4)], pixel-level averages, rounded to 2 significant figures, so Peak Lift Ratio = -37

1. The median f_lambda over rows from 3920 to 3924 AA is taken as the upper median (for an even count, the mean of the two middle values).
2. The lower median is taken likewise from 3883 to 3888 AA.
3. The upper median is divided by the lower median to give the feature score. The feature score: 1.00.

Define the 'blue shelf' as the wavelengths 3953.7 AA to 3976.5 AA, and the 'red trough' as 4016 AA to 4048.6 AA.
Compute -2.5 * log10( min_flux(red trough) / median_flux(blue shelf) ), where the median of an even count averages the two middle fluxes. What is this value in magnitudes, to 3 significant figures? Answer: 0.106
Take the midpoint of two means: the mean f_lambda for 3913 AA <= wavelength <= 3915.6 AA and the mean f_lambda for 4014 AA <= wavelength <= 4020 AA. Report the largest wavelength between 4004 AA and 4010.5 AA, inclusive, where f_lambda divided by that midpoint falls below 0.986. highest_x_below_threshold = 4008.20 AA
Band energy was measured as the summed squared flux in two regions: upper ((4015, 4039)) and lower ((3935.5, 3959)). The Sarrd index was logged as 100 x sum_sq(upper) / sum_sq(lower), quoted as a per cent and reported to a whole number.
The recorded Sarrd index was 104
